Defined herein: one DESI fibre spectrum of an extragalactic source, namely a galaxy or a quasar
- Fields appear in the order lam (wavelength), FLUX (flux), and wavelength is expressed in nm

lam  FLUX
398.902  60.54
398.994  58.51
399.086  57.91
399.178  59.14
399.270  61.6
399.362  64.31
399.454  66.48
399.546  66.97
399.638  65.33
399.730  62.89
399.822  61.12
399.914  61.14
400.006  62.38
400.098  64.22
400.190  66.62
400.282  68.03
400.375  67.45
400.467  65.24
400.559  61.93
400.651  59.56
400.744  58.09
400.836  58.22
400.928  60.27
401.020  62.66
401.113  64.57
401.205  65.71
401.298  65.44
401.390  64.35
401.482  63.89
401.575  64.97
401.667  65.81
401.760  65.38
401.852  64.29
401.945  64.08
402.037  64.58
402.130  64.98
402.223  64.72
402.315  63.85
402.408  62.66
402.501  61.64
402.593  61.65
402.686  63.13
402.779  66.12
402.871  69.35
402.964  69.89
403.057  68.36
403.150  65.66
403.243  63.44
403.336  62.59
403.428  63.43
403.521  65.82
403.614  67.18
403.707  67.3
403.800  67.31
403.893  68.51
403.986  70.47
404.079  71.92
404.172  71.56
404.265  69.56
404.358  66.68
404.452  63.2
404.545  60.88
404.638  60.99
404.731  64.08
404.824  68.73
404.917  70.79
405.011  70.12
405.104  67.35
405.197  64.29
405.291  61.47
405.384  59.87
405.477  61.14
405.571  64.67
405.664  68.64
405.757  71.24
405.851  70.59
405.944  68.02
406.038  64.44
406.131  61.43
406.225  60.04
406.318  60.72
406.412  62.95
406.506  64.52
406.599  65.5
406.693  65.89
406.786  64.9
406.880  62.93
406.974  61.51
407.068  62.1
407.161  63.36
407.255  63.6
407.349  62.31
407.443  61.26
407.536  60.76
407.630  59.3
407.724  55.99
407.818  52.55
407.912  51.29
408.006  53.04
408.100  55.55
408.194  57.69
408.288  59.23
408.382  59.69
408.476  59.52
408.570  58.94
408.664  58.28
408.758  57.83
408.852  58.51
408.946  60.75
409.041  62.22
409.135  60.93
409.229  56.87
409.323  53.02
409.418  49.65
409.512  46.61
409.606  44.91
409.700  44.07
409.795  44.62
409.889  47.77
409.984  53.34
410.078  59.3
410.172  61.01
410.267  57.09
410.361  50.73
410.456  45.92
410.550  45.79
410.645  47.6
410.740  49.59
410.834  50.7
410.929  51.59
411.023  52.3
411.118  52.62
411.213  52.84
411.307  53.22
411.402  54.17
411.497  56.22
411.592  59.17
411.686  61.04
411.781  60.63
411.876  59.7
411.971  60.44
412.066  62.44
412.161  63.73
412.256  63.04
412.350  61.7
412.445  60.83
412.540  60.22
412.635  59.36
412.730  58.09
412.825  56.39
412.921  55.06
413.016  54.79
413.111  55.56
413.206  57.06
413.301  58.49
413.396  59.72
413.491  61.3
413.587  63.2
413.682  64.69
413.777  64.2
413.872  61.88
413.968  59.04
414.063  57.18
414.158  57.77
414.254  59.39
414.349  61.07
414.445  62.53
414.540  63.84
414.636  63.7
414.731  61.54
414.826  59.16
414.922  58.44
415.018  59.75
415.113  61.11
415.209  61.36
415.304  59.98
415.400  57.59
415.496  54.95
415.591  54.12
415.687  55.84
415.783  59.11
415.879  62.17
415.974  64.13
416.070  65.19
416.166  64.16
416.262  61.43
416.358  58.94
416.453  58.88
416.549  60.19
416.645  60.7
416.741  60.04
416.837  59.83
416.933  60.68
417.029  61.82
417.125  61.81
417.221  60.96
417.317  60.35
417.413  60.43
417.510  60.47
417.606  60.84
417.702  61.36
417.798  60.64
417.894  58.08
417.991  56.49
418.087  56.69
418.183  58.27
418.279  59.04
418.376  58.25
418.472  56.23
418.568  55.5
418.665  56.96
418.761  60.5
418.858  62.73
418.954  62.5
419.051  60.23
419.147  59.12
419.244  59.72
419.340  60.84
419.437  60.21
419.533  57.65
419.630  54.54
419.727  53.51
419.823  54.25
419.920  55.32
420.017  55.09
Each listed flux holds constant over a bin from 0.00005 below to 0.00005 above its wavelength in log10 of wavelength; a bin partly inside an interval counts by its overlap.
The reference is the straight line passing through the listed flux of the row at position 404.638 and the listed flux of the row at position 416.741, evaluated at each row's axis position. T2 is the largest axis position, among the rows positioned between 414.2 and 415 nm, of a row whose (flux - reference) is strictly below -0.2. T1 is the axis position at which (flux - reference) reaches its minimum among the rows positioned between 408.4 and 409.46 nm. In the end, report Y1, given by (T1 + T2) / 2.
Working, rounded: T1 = 409.418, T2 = 414.922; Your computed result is 412.17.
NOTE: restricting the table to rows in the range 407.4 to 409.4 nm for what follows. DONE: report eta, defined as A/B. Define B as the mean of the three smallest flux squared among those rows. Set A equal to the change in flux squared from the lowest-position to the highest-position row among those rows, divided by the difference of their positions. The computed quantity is -0.18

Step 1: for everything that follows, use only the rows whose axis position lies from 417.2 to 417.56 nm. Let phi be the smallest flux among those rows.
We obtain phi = 60.35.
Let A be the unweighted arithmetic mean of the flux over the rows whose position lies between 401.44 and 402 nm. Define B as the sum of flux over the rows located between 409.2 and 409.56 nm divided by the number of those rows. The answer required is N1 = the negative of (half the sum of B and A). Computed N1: -58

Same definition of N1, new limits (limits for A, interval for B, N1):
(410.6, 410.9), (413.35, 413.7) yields -56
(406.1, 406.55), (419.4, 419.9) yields -59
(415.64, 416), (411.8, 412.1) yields -61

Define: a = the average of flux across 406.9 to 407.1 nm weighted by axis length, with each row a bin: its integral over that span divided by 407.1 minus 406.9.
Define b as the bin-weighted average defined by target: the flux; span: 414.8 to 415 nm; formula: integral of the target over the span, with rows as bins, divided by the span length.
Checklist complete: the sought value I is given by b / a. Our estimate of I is 0.95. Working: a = 62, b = 58.6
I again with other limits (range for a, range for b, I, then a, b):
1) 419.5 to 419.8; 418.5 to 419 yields 1.08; 55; 59.5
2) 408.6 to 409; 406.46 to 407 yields 1.09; 59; 64.3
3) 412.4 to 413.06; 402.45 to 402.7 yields 1.07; 58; 62.0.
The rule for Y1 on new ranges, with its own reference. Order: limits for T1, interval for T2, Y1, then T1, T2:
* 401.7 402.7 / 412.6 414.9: 408.66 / 402.501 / 414.826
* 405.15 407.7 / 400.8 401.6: 404.28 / 407.630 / 400.928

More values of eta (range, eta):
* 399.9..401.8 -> 0.08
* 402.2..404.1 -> 0.14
